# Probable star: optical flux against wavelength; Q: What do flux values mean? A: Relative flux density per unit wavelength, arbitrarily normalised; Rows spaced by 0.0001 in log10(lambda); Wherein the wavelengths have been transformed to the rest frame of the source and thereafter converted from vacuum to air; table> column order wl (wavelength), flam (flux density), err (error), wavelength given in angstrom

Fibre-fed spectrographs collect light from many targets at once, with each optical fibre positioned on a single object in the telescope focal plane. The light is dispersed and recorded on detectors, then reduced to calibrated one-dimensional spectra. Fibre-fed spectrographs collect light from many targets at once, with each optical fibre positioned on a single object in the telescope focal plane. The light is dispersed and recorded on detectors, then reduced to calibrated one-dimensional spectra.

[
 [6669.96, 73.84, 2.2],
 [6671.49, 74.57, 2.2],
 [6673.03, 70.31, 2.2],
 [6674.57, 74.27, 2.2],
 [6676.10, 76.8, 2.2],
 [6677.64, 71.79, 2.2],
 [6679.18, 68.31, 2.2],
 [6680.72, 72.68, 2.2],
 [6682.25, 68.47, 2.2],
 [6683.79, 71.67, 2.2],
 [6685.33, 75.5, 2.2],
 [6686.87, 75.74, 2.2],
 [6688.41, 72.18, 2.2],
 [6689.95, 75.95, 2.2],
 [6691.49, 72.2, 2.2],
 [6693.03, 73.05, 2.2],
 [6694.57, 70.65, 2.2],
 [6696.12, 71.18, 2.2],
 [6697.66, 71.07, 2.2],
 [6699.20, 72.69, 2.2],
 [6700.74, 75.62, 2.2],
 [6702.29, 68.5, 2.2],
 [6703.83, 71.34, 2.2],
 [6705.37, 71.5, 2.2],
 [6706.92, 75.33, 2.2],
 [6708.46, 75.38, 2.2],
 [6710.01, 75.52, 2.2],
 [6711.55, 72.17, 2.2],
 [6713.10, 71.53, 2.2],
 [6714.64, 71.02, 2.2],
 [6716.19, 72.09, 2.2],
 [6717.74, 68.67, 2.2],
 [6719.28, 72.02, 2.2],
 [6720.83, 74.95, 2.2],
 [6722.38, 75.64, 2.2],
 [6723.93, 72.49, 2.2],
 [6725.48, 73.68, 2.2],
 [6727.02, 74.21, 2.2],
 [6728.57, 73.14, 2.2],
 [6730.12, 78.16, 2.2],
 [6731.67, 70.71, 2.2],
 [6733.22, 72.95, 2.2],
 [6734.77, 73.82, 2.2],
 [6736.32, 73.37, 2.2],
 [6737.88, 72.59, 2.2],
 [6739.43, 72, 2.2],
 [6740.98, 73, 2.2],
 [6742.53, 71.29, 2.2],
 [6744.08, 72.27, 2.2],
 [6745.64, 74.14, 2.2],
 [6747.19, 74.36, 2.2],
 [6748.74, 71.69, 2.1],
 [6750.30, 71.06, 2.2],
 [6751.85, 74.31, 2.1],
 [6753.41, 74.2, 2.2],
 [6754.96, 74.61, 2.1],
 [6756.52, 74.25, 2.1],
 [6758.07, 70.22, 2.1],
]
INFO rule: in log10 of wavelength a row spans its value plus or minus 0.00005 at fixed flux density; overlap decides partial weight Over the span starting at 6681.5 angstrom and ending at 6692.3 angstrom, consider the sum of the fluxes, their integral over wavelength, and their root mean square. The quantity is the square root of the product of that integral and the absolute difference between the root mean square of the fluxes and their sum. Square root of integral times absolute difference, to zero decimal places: 588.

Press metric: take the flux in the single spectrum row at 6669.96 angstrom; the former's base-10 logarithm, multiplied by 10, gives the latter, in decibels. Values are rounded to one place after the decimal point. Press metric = 18.7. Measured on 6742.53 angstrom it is 18.5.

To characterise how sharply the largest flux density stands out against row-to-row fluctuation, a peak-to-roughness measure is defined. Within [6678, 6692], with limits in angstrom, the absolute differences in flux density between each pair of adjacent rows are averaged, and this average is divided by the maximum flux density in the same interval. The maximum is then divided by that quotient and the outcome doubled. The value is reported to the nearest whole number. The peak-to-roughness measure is 3427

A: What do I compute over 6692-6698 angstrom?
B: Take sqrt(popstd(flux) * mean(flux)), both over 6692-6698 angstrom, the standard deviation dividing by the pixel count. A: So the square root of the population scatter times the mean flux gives 8.1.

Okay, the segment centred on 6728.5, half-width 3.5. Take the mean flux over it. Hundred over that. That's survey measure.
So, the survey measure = 1.35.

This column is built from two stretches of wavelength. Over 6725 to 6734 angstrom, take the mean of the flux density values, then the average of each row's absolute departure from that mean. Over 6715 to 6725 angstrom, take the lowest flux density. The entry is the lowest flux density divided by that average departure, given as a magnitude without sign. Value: 43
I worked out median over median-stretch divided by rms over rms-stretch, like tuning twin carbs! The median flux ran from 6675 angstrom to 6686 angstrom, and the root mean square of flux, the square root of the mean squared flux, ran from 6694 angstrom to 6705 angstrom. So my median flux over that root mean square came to 1.00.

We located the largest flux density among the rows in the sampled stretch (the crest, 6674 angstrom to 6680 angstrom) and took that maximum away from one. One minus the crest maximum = -75.8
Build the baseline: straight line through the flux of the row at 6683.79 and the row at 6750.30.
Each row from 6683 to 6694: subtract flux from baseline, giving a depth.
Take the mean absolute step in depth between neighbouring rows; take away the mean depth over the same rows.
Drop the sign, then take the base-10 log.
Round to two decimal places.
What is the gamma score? 0.68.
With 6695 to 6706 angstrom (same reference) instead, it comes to 0.42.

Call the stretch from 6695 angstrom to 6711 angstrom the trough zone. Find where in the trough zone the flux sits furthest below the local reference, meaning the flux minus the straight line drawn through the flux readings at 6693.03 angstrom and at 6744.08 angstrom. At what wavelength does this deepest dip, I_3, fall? 6702.29 angstrom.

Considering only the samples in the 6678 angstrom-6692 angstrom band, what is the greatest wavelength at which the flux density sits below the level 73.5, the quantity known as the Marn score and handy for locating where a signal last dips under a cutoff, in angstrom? 6691.49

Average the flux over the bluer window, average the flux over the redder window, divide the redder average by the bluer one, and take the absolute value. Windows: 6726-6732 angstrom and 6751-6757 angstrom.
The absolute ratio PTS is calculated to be 1.00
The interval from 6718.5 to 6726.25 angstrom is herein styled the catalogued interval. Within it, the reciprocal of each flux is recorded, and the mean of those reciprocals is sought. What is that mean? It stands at 0.0136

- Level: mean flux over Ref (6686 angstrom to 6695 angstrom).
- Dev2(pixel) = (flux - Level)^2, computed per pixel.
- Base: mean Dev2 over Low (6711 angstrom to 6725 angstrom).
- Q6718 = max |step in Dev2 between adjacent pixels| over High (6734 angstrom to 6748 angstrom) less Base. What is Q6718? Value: -1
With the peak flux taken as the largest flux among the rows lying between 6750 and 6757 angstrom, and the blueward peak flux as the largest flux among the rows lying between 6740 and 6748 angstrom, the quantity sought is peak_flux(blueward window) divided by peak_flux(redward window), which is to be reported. 1.00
